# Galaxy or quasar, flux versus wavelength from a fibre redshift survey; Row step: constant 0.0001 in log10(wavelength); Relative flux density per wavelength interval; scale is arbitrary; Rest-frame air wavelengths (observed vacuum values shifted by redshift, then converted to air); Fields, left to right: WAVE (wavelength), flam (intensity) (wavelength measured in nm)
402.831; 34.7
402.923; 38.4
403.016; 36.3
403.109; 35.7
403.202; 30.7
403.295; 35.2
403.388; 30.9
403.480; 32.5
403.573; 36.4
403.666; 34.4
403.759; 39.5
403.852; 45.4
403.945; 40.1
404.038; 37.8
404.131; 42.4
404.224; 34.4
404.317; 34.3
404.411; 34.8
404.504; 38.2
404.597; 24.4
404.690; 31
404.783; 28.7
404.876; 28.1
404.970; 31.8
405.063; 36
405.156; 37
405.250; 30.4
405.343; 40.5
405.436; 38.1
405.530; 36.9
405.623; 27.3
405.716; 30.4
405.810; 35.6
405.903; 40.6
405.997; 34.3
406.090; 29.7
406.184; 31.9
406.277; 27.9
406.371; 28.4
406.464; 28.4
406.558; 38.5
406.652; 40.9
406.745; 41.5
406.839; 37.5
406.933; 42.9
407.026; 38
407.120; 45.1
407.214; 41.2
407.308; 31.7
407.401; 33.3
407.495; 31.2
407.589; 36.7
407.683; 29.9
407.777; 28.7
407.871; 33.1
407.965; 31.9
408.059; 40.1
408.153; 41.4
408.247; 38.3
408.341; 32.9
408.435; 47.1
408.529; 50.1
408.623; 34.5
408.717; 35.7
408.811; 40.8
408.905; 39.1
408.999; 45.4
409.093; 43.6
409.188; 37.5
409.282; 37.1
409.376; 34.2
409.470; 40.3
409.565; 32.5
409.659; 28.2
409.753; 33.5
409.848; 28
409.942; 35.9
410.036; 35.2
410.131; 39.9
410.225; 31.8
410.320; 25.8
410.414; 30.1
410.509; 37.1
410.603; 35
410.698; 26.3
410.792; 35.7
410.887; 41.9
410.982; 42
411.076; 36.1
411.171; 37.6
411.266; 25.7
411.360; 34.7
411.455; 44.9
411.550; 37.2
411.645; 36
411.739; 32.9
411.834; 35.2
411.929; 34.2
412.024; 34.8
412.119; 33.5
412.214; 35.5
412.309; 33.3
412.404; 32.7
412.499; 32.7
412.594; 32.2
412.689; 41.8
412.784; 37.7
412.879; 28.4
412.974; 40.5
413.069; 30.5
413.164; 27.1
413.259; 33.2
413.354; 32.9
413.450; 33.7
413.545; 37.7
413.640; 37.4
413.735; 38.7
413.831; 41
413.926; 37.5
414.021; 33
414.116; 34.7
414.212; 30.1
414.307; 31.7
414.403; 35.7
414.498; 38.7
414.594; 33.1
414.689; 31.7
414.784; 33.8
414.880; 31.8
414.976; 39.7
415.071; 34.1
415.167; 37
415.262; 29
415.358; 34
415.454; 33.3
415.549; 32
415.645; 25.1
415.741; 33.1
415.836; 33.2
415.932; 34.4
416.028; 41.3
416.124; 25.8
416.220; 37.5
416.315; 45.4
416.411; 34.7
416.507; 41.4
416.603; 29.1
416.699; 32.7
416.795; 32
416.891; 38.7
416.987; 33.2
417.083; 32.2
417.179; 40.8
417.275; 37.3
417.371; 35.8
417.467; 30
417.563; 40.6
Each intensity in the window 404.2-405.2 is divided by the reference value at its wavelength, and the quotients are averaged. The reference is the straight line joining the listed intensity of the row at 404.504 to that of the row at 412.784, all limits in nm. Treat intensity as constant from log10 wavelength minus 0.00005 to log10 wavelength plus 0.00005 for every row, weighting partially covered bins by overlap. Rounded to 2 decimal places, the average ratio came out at 0.85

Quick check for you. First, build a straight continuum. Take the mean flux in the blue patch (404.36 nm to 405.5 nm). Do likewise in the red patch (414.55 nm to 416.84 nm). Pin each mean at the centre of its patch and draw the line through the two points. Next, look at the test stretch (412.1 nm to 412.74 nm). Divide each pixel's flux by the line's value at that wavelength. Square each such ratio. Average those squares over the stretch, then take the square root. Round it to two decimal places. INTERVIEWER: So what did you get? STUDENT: 1.03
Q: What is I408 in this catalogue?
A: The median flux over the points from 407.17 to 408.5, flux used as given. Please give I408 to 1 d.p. 33.2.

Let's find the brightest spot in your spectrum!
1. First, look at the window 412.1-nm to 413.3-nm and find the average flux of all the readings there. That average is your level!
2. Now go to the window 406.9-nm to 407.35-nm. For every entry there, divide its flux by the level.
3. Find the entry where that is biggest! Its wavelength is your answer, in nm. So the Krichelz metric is 407.120 nm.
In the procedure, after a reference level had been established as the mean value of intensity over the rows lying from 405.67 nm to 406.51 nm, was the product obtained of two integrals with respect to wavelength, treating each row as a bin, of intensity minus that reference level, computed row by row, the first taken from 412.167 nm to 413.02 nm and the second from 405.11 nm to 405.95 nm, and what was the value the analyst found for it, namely 7.2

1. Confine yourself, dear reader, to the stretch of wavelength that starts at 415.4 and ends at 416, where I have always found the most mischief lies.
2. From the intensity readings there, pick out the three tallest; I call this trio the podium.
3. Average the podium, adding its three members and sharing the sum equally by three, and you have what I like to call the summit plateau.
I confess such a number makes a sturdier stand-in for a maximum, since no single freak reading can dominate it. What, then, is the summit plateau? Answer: 33.6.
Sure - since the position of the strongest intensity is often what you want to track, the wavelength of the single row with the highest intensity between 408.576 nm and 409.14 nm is 408.999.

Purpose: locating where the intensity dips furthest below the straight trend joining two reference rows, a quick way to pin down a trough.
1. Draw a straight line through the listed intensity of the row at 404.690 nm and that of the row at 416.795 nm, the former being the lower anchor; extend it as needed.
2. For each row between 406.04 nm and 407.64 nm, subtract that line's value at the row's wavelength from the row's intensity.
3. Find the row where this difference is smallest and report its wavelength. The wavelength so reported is 406.277 nm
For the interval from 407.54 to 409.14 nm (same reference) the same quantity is 407.777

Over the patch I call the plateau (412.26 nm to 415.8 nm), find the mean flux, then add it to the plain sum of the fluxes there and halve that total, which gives 647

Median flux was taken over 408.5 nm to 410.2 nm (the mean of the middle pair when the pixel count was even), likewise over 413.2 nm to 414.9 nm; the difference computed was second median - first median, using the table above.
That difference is -3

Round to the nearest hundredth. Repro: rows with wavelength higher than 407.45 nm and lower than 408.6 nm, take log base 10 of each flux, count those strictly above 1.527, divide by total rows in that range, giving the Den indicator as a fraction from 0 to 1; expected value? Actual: 0.50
